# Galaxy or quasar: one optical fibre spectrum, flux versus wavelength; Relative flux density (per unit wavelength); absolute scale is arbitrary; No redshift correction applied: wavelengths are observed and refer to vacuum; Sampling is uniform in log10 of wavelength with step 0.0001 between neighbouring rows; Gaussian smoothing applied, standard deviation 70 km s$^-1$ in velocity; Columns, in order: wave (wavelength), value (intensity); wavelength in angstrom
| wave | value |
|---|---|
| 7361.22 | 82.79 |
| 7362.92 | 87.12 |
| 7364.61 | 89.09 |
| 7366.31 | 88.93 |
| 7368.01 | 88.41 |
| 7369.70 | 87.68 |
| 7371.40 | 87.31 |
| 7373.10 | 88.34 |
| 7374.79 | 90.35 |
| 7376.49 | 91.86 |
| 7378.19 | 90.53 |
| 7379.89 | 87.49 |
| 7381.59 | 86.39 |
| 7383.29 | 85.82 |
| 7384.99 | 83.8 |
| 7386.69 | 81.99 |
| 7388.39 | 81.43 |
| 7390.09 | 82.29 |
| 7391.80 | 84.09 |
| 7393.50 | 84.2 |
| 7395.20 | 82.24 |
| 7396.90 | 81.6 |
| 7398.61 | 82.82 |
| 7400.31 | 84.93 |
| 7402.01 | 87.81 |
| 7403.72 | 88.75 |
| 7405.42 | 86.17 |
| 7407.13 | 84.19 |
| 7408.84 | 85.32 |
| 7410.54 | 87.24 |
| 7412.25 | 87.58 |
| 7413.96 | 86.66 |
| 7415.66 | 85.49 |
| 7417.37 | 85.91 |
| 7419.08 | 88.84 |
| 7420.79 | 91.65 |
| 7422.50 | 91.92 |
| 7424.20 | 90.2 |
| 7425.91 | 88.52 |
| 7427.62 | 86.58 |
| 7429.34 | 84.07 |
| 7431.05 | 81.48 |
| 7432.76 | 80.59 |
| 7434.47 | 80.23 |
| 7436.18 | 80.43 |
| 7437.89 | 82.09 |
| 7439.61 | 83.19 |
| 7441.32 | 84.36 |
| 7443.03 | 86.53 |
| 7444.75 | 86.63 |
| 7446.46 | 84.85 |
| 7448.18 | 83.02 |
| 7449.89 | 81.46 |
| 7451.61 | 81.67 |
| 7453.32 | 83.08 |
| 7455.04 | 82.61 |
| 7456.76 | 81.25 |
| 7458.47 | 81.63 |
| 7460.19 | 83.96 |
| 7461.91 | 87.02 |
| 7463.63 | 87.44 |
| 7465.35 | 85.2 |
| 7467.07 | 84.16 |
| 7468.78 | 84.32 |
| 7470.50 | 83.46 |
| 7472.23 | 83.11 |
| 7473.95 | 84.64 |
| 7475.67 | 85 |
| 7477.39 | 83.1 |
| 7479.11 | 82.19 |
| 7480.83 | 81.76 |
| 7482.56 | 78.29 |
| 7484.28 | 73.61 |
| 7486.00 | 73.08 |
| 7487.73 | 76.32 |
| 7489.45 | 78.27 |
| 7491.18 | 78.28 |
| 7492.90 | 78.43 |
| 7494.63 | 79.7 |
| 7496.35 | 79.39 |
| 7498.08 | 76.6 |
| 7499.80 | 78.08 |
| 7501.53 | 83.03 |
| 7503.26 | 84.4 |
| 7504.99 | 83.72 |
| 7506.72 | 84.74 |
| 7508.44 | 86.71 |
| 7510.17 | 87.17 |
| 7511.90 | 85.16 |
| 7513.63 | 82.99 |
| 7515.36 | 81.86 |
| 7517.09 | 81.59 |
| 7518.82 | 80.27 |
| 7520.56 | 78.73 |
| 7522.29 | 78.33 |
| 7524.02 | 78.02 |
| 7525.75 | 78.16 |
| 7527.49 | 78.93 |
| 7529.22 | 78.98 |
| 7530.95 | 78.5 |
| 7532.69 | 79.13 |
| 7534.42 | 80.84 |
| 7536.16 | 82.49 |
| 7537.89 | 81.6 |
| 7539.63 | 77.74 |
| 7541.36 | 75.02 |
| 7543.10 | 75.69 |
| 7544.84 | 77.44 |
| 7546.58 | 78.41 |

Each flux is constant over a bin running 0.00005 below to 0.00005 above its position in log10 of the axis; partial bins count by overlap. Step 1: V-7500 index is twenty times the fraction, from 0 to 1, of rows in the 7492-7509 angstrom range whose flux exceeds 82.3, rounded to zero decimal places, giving 10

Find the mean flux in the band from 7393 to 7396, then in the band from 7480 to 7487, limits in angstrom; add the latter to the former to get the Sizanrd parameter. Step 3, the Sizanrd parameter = 160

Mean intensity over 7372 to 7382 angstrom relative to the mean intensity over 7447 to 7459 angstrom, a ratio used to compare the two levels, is 1.09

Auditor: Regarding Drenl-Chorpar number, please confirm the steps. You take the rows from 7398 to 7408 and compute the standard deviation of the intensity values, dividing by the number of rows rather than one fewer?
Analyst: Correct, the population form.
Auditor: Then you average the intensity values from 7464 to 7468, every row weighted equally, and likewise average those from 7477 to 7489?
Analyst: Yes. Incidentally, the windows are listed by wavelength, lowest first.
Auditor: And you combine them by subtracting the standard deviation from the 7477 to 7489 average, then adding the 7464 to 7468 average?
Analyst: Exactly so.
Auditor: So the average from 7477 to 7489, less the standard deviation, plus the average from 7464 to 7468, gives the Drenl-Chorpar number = 161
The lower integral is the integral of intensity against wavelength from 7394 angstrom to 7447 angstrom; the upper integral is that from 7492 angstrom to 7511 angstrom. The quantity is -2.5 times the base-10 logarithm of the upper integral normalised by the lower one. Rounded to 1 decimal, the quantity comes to 1.2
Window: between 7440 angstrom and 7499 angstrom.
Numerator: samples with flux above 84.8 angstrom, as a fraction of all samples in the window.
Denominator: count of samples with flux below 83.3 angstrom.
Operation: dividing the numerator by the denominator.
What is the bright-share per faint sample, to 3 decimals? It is 0.010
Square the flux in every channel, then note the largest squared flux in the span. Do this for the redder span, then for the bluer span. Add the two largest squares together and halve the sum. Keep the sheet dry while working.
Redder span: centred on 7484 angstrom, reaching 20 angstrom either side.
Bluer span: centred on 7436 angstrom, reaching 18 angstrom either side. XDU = 7854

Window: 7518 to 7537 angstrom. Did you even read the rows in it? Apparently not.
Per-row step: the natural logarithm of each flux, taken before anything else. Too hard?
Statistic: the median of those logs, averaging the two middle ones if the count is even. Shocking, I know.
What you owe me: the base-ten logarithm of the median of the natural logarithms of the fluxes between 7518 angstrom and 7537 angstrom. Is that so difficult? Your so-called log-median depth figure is 0.640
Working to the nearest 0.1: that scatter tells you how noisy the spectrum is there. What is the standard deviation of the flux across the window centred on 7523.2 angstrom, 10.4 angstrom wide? 0.8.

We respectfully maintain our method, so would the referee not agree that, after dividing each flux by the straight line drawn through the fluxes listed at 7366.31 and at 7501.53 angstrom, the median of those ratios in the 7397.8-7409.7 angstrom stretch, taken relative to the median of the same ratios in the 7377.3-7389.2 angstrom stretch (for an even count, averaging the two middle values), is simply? 1.01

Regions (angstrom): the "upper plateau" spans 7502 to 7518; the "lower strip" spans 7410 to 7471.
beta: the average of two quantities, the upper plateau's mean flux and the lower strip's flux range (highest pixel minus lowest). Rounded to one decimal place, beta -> 48.0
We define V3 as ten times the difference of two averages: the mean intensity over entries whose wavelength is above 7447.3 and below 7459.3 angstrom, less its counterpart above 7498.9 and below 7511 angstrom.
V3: -19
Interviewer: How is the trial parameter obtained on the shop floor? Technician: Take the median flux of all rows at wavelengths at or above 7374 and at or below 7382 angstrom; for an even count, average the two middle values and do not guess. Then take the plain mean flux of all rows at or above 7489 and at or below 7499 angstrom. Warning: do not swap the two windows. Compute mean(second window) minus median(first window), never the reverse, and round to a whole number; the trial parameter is -12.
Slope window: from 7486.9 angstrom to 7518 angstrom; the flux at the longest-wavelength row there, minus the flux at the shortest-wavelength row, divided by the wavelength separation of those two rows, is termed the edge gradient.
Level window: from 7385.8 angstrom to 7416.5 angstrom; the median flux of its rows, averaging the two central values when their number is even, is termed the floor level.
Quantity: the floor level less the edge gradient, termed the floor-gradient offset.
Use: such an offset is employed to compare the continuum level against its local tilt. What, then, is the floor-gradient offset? 84.4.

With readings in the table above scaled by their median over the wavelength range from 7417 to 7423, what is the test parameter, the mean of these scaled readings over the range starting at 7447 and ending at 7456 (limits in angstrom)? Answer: 0.913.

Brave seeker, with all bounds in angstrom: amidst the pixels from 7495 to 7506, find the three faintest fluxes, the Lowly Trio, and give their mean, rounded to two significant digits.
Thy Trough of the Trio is 78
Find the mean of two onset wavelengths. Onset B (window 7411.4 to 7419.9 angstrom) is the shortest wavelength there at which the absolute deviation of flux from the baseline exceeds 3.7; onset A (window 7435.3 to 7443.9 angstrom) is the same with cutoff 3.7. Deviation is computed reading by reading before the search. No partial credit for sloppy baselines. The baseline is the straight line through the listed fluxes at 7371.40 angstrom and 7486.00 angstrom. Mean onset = 7425.9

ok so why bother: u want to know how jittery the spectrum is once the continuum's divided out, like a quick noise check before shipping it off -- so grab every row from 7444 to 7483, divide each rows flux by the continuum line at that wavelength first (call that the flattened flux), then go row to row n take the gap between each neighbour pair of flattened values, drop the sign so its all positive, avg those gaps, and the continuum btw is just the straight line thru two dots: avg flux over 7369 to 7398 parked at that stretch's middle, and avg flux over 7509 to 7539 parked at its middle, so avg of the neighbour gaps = 0.0153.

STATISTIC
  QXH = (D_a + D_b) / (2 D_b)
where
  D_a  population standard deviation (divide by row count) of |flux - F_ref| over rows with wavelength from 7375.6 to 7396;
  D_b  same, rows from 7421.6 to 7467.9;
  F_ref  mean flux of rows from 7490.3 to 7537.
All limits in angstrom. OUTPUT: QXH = 1.06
